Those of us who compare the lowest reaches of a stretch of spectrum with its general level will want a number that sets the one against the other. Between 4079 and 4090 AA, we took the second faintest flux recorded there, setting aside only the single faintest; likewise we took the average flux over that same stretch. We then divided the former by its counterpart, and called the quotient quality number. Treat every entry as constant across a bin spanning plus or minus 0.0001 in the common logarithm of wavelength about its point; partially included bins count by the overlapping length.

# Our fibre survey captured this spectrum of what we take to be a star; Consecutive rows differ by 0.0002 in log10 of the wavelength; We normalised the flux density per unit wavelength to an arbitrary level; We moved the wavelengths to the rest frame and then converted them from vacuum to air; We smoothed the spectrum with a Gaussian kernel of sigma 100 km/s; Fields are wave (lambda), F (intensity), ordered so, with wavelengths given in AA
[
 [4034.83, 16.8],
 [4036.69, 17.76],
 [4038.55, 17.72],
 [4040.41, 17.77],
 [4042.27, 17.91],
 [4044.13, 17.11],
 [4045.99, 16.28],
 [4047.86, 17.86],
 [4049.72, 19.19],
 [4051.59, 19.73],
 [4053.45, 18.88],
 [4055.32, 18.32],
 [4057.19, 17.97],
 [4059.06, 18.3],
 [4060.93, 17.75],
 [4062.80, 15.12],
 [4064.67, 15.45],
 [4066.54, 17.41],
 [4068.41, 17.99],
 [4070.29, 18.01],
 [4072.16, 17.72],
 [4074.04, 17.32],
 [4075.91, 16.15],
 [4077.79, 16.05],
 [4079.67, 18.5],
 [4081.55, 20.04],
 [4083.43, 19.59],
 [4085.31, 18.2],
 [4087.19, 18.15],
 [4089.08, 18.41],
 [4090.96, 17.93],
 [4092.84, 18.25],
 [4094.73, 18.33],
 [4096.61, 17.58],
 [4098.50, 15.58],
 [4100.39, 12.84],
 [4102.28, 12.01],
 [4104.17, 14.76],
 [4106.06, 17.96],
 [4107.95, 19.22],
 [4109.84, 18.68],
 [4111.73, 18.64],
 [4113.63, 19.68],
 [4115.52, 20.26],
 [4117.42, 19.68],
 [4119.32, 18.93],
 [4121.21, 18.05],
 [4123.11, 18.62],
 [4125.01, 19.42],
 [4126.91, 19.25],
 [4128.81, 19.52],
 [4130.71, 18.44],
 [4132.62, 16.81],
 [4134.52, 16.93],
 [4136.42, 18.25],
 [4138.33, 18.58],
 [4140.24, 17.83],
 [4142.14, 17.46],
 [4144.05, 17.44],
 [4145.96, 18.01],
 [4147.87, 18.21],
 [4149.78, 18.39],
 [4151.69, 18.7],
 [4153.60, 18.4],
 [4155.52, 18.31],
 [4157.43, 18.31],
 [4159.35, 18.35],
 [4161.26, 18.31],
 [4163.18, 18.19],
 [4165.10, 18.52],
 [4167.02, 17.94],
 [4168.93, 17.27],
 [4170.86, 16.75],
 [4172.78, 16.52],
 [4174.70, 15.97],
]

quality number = 0.967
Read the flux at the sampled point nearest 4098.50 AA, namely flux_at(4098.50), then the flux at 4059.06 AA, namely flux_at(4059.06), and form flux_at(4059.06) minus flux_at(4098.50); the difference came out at 2.7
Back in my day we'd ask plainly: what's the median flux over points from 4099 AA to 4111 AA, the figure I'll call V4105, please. 16.4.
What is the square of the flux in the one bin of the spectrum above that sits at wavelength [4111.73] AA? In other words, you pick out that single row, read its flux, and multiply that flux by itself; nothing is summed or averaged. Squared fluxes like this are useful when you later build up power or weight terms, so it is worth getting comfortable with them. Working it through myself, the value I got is 347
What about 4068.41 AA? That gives 324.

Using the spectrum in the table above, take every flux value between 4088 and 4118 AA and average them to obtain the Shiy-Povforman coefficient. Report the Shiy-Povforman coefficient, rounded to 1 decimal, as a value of 17.5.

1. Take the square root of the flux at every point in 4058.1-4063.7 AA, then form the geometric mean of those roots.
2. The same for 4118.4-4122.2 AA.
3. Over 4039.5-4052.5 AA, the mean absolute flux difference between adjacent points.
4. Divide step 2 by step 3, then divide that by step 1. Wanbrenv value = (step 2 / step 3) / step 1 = 1.20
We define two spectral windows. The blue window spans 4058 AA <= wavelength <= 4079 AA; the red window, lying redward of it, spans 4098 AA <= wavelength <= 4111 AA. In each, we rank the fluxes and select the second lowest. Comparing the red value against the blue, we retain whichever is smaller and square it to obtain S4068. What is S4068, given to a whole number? 165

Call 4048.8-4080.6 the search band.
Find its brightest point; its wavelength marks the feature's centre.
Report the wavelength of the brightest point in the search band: 4051.59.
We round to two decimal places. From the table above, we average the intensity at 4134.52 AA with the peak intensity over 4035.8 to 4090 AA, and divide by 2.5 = 7.39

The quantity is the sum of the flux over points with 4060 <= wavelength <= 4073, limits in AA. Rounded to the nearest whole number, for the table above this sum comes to 119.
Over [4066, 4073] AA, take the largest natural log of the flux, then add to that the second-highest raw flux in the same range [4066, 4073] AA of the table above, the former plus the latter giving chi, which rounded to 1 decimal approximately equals 20.9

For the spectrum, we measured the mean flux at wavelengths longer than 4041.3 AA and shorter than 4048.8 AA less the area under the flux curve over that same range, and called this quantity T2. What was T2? -112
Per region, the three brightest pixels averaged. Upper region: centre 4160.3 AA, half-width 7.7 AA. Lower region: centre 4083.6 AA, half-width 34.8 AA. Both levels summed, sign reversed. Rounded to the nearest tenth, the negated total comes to -38.4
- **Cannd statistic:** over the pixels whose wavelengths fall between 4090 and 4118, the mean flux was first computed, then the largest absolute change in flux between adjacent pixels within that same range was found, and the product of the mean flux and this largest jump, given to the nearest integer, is 56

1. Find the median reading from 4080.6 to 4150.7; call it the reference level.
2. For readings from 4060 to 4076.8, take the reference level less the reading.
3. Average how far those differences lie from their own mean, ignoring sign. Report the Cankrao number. 0.95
